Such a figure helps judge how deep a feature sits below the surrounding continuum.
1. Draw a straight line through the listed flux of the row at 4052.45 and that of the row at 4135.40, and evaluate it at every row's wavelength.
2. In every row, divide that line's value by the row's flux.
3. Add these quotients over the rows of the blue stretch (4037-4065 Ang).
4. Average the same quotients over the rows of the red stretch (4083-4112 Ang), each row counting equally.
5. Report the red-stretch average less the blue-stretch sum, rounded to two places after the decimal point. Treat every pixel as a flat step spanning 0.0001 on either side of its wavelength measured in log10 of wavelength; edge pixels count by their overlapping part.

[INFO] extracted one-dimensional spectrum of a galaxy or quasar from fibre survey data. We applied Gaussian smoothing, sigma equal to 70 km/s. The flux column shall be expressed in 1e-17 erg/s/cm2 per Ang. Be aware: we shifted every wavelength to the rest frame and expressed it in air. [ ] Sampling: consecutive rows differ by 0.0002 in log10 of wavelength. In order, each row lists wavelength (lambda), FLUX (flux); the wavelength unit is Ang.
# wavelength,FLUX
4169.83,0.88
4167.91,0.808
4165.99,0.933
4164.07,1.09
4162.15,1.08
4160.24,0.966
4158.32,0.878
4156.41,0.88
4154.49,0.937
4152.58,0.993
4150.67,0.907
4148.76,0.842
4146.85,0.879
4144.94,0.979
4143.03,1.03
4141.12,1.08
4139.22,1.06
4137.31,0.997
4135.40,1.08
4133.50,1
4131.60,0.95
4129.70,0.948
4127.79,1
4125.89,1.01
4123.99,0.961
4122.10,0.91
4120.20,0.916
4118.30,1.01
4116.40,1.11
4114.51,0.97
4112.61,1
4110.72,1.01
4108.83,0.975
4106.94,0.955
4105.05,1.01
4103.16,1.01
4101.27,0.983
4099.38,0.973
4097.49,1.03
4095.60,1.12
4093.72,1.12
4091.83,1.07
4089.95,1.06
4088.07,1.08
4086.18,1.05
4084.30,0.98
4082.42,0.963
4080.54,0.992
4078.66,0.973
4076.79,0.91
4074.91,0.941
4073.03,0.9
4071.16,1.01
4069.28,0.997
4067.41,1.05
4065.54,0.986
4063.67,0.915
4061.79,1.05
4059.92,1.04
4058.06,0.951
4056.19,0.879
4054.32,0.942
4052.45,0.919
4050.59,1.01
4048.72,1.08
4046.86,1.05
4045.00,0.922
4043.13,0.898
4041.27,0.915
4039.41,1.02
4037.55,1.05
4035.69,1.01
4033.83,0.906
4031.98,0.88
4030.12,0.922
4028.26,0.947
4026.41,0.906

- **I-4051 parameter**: -13.15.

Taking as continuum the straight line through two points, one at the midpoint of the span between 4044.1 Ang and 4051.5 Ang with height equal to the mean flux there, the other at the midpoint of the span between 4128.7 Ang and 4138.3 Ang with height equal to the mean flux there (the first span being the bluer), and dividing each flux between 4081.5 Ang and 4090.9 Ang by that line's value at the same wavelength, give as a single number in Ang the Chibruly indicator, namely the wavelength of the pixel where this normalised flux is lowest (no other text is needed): 4082.42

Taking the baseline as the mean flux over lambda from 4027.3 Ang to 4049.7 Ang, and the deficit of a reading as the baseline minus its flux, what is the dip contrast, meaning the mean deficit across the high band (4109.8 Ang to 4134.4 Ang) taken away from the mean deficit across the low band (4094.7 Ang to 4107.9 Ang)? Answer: -0.027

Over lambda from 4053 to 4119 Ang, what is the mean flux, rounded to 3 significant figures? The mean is 1.00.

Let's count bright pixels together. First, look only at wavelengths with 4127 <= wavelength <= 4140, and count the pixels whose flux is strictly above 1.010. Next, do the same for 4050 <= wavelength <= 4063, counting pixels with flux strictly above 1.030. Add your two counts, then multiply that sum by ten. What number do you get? 40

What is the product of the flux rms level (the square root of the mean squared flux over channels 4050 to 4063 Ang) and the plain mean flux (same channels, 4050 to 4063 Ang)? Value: 0.94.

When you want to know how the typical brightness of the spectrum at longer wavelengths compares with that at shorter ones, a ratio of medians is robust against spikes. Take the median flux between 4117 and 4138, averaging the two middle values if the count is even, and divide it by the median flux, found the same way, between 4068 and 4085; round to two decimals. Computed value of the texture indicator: 1.02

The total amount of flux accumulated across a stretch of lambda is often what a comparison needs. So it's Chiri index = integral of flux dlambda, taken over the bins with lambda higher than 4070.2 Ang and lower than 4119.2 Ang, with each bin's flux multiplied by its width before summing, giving 49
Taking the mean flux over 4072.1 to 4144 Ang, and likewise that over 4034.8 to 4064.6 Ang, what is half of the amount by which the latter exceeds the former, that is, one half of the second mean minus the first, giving -0.013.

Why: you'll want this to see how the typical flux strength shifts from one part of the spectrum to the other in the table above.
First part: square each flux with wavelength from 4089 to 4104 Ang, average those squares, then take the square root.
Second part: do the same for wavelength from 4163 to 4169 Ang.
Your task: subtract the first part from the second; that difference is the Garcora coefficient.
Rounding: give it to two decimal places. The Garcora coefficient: -0.10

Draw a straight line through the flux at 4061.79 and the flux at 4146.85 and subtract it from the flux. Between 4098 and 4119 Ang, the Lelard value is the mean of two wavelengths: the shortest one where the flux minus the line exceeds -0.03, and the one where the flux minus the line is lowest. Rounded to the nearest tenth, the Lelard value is 4103.2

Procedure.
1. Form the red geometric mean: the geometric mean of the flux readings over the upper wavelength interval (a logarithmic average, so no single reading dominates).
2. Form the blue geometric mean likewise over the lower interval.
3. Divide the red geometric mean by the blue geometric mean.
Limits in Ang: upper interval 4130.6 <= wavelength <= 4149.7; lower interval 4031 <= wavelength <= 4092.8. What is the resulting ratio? 1.01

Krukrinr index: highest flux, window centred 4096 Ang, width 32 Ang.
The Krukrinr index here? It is 1.12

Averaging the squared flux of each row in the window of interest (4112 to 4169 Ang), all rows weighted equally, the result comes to 0.95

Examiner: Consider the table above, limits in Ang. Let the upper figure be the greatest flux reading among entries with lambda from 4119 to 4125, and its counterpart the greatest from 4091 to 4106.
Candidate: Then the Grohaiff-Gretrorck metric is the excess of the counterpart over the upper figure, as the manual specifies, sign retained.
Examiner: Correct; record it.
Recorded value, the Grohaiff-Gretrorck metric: 0.16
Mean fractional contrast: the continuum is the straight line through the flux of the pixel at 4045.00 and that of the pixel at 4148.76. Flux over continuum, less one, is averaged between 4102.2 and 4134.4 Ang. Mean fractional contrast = 0.14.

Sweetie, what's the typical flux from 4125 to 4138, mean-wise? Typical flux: 1.00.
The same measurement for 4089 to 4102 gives 1.05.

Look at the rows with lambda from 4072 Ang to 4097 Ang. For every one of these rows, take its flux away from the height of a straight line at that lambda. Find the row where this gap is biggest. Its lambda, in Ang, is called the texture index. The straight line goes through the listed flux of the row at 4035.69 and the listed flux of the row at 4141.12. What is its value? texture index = 4073.03 Ang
